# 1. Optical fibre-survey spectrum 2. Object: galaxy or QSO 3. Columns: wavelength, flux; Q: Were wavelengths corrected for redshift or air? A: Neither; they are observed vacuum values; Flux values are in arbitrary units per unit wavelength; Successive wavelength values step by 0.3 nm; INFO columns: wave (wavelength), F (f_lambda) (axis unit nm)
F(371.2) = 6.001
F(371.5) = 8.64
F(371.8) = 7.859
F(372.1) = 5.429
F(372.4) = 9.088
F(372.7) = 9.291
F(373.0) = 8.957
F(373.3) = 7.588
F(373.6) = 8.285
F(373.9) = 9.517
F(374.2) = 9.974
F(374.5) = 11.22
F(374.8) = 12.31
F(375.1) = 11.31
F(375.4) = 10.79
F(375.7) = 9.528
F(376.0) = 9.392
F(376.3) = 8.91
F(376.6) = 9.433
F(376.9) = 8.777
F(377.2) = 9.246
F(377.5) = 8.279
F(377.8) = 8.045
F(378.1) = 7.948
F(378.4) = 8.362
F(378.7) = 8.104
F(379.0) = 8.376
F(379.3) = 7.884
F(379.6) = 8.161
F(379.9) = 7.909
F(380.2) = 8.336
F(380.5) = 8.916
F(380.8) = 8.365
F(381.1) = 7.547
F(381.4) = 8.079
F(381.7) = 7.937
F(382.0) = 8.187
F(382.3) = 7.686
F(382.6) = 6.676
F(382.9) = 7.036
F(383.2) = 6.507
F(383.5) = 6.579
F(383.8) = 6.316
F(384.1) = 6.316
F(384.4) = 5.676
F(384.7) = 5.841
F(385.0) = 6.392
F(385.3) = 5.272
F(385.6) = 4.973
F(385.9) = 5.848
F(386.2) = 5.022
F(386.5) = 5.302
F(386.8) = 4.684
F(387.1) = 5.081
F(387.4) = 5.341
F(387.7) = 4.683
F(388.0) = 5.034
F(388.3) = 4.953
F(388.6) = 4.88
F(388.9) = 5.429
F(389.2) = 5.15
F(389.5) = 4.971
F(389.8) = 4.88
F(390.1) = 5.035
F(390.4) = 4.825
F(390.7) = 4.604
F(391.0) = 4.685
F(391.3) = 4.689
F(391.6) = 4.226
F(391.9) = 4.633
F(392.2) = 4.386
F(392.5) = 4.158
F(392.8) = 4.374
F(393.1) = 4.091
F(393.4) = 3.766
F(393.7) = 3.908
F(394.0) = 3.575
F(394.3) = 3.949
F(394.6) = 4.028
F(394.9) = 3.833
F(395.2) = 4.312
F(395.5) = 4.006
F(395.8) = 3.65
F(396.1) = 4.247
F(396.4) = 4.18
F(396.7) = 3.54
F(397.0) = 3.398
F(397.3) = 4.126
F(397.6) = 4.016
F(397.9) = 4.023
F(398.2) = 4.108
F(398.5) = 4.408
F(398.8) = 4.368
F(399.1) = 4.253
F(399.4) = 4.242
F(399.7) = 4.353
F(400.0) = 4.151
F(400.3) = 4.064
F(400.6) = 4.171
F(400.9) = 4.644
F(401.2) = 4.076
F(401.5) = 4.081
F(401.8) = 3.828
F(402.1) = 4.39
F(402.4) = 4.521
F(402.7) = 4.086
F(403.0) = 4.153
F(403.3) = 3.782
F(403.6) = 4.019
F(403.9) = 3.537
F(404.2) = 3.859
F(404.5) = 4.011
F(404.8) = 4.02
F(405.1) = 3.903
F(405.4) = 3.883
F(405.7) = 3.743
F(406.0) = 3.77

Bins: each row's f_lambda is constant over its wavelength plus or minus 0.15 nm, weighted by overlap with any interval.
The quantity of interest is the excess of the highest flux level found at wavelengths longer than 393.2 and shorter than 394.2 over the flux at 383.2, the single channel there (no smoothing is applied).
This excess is -2.6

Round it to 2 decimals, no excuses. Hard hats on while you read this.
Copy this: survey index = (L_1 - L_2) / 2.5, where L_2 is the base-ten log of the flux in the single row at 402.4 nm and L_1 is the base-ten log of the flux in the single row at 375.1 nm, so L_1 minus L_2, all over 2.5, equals 0.16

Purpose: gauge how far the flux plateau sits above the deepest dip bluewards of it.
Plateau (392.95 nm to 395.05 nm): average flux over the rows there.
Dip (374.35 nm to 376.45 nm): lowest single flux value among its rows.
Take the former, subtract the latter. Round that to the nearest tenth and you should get -5.0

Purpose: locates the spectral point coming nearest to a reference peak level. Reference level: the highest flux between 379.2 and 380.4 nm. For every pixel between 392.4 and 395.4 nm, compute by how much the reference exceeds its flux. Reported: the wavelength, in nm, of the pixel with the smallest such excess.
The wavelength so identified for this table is 392.8 nm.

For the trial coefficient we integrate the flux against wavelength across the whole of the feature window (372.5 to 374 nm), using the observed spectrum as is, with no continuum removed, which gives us 13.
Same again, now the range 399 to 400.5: 6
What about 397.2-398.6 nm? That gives 6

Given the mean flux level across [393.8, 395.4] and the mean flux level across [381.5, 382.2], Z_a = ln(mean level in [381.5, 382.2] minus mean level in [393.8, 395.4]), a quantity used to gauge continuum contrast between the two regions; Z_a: 1.4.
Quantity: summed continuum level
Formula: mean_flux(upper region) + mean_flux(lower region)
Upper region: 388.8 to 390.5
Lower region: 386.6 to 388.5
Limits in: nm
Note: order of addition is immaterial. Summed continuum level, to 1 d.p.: 10.0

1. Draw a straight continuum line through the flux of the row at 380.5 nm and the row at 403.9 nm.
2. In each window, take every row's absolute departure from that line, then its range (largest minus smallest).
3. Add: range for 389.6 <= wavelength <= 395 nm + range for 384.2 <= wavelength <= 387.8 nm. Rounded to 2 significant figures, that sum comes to 1.9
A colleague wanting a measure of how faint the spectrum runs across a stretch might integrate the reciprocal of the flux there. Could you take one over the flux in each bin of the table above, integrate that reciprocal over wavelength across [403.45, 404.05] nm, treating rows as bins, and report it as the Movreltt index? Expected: 0.16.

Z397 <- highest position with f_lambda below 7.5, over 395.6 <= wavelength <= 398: 397.9 nm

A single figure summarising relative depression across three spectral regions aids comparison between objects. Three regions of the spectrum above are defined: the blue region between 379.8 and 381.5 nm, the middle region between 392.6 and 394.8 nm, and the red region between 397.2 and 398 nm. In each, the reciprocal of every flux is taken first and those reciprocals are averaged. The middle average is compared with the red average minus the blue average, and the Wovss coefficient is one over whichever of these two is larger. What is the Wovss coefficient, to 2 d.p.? 3.94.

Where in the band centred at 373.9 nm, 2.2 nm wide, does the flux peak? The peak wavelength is 374.8 nm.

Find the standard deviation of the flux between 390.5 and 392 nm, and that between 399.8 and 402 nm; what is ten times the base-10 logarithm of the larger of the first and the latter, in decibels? -6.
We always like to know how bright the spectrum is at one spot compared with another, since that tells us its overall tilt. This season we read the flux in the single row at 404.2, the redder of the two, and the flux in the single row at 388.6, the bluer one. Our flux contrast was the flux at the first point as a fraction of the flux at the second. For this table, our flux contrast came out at 0.79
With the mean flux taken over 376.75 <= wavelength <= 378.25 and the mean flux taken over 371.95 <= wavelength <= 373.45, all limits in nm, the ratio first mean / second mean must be 1.05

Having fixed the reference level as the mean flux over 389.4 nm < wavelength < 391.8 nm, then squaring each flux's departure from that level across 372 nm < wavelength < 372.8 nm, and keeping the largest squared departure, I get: 21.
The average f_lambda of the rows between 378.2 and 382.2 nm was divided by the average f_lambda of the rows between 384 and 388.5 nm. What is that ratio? 1.5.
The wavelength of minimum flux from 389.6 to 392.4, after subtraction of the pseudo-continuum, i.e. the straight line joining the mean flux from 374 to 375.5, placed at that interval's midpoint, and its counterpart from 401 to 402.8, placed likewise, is 391.6 nm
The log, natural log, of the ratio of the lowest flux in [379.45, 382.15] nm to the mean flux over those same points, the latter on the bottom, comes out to -0.08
